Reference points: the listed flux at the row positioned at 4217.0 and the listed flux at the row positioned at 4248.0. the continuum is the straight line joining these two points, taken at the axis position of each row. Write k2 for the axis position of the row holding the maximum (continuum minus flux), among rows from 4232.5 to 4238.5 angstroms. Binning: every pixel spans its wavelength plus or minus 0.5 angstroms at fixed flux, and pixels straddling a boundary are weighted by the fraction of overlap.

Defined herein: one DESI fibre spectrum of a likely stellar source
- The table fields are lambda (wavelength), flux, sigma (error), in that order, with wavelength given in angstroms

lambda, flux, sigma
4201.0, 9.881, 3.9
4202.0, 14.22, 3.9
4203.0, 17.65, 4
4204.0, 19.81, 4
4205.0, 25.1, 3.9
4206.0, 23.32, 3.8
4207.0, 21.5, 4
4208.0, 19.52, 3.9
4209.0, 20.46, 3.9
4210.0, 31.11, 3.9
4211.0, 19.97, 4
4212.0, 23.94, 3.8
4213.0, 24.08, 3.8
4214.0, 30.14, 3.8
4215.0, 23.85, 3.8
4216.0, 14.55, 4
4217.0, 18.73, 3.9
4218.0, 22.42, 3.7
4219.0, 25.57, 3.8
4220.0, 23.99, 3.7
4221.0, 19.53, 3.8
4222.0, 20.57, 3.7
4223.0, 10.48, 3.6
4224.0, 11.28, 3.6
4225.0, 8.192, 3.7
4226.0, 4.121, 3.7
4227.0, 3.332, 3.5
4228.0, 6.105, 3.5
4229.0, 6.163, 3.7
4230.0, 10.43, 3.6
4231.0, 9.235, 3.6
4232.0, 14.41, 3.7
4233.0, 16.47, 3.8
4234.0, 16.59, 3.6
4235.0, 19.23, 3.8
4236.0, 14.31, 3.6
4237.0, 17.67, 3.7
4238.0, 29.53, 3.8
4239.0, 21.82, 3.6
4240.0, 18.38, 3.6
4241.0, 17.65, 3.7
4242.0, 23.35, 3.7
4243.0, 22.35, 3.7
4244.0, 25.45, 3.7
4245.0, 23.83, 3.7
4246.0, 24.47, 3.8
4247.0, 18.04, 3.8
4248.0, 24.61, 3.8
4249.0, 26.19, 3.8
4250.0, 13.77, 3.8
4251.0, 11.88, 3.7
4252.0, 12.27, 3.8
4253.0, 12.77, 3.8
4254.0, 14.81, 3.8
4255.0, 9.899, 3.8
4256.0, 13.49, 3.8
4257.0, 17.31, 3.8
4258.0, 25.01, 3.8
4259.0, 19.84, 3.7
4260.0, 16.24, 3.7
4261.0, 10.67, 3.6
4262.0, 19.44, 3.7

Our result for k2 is 4236.0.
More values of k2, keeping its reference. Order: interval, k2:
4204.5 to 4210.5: 4208.0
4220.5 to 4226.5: 4226.0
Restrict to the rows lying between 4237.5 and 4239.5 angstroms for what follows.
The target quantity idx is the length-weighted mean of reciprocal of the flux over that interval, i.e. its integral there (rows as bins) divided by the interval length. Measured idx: 0.040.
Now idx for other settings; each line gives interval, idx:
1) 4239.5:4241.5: 0.056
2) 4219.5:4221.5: 0.046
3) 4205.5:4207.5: 0.045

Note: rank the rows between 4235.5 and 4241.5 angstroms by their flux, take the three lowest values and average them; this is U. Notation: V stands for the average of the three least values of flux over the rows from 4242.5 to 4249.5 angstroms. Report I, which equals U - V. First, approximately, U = 17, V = 21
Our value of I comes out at -5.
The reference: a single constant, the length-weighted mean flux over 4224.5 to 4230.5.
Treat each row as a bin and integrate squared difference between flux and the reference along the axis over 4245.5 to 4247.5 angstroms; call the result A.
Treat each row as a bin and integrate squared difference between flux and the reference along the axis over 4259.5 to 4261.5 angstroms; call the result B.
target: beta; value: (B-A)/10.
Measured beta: -35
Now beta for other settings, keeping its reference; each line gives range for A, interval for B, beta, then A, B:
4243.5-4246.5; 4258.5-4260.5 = -72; 994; 278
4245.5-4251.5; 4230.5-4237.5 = -64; 1271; 633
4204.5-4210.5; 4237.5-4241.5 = -80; 1846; 1044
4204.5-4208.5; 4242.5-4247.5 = 35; 1037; 1385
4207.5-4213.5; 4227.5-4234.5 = -149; 1787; 294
